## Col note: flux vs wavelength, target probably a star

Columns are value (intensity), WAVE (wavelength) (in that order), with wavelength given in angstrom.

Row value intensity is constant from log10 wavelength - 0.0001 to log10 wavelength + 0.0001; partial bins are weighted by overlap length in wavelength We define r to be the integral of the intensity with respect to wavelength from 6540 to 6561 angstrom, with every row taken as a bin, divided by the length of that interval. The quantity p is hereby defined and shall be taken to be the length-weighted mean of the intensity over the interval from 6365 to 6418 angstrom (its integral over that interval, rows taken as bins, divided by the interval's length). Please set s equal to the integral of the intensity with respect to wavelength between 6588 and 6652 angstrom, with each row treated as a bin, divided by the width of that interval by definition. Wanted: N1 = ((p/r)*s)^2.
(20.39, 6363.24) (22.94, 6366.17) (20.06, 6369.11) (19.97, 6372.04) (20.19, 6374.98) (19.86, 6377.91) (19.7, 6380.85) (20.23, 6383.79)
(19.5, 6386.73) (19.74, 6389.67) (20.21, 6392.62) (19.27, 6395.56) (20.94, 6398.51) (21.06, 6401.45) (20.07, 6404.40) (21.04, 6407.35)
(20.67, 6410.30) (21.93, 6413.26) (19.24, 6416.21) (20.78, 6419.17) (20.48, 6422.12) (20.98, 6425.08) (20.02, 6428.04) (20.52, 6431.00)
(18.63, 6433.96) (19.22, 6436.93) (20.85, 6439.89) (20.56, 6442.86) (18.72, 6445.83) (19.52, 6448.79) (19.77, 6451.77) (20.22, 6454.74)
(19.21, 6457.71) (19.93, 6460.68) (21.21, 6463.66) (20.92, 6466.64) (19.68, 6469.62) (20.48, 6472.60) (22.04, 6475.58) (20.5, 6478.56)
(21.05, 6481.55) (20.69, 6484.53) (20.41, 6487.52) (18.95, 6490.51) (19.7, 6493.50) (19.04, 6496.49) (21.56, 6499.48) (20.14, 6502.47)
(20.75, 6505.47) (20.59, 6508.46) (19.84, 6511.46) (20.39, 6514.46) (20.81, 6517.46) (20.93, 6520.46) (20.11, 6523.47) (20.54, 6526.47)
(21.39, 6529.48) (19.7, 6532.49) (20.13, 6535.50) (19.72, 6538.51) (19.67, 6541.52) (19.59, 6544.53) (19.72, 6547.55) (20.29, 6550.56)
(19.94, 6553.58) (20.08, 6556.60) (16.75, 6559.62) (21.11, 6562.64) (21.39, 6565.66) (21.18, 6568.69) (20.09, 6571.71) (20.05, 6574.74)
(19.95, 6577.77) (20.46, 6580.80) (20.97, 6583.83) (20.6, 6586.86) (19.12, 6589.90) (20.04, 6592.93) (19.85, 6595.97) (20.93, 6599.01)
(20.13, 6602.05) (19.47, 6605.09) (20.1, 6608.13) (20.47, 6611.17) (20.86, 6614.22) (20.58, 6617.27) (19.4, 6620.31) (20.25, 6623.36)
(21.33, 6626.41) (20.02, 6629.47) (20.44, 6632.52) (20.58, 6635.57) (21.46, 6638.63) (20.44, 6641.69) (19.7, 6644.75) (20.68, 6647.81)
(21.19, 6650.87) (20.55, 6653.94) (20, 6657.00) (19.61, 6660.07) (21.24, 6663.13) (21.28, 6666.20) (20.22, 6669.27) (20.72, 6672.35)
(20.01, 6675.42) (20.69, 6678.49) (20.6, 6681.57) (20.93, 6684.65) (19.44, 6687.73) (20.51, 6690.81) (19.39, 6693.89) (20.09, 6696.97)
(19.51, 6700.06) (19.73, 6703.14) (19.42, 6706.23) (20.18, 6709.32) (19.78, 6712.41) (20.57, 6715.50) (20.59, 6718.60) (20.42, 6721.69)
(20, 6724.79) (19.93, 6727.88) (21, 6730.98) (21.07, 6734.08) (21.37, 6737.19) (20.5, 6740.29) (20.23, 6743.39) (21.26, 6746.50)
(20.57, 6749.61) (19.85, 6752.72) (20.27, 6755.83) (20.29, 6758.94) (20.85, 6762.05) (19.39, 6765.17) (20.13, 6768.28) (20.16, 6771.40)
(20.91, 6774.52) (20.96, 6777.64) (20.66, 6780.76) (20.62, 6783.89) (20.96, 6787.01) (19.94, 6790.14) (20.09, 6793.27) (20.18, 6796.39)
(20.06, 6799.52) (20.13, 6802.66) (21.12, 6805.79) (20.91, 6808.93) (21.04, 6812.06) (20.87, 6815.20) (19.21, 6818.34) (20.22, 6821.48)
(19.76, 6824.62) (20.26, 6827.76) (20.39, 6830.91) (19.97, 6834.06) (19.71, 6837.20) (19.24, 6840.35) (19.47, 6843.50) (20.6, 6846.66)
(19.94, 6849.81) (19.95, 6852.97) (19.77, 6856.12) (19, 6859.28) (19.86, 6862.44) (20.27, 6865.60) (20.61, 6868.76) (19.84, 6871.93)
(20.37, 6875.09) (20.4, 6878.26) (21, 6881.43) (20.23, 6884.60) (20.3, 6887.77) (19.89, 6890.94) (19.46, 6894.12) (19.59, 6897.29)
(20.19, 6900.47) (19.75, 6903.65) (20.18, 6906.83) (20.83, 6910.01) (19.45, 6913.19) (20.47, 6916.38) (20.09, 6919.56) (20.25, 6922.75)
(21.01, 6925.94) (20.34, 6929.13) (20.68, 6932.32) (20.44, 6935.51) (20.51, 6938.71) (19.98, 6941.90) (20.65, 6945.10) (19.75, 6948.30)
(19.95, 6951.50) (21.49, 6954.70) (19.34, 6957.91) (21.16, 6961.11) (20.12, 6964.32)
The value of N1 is 453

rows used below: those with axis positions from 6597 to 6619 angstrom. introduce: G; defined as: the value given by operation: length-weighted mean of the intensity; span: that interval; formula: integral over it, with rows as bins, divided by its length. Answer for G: 20.3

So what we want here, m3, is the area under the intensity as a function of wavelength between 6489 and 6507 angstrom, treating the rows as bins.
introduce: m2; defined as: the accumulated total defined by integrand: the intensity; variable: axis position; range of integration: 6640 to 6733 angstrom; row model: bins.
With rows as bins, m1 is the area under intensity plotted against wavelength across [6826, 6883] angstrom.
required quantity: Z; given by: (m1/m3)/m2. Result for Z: 0.002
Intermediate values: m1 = 1142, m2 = 1887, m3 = 361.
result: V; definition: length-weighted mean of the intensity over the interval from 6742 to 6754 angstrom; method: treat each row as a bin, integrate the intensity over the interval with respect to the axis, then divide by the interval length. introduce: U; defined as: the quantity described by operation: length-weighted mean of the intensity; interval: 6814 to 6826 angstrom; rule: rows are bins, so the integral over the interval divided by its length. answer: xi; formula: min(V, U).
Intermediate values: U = 20.0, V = 20.5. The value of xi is 20.00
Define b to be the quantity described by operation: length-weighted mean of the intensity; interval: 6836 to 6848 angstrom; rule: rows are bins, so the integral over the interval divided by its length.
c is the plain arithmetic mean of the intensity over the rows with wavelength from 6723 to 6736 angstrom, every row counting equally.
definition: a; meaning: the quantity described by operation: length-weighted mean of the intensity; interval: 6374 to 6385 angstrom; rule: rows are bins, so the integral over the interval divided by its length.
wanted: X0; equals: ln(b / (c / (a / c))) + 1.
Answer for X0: 0.94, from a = 20.0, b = 19.7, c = 20.5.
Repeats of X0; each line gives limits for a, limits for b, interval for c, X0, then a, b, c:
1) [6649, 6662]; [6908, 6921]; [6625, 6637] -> 0.97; 20.4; 20.2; 20.6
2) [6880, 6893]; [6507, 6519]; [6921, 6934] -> 0.98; 20.3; 20.4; 20.6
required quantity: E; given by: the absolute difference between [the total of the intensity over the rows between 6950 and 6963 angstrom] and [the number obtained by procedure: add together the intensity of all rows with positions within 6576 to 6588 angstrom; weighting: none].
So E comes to 0.0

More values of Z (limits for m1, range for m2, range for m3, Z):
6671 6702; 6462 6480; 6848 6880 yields 0.003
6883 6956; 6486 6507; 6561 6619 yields 0.003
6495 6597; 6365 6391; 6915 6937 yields 0.009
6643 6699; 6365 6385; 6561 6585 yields 0.006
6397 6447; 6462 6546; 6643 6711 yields 0.000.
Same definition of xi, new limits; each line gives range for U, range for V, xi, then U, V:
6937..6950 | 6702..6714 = 19.78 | 20.2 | 19.8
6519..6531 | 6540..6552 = 19.82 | 20.7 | 19.8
